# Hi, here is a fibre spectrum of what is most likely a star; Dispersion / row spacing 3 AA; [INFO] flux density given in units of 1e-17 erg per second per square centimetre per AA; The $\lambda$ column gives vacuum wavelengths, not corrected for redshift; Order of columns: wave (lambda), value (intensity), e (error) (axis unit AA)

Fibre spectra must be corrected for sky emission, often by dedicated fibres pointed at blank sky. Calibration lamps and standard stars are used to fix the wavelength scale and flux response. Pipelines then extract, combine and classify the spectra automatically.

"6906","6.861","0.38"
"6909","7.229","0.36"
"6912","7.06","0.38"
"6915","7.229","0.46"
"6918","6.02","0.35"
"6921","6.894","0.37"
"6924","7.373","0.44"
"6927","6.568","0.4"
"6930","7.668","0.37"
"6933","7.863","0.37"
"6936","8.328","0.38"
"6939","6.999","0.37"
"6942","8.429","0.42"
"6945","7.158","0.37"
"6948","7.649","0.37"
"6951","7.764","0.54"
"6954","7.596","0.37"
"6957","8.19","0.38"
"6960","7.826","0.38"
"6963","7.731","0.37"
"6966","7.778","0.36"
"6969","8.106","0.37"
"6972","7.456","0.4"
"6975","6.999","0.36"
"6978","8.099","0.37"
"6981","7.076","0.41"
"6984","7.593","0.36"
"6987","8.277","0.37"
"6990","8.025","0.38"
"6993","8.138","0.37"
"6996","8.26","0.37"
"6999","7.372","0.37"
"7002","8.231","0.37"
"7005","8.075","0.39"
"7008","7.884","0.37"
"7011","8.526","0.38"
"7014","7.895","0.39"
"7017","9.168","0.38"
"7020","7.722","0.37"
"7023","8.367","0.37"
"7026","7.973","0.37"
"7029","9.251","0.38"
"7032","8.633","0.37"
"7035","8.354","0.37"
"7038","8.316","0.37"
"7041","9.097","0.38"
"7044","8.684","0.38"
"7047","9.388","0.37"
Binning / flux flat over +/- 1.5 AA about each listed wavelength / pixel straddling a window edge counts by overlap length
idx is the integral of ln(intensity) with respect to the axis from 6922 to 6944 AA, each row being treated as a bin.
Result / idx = 44.5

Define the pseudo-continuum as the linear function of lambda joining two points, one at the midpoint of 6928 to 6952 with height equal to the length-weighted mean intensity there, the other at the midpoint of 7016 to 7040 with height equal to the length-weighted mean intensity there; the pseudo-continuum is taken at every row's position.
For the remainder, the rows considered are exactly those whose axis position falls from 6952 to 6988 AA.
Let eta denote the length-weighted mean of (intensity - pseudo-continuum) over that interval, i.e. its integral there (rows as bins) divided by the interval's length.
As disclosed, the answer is -0.25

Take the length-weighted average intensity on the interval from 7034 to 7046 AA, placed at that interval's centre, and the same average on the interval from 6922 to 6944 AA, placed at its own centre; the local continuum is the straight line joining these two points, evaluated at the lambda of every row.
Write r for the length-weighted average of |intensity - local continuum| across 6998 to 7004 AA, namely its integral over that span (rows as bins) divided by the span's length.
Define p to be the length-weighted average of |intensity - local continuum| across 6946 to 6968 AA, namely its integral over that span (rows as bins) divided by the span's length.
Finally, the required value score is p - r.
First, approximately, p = 0.15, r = 0.40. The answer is -0.3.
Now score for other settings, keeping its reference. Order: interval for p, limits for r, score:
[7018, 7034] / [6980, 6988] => -0.1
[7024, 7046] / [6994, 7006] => 0.0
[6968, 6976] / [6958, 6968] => 0.4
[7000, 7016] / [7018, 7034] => -0.1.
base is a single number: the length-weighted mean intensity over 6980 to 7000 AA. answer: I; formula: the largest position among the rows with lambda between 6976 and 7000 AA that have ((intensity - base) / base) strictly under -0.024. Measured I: 6999 AA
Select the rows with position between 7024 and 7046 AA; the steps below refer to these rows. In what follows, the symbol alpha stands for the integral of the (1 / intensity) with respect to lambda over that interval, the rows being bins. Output 2.56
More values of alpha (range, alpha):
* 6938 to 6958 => 2.61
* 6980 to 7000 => 2.56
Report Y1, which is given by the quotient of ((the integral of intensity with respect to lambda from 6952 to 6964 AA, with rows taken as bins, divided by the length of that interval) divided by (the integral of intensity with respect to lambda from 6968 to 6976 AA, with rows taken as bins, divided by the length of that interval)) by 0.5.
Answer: 2.09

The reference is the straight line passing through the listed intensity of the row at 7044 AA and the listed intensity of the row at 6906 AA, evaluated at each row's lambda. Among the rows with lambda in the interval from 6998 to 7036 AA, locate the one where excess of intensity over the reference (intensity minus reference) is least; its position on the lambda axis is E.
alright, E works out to 6999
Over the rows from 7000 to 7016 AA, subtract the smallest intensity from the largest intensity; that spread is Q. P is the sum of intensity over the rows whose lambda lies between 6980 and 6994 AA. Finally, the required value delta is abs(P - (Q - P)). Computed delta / 78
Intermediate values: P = 39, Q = 0.64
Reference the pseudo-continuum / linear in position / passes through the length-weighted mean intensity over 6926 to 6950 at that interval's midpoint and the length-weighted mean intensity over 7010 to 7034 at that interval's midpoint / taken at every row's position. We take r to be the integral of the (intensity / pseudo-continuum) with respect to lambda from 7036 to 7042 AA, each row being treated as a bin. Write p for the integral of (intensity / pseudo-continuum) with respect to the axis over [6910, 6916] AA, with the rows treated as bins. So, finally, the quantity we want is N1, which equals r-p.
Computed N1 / 0.2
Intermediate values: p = 5.82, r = 6.03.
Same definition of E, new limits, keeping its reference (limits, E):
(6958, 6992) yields 6981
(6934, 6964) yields 6939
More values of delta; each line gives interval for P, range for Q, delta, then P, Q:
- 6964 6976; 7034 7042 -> 60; 30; 0.78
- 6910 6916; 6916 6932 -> 27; 14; 1.65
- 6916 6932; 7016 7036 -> 68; 35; 1.53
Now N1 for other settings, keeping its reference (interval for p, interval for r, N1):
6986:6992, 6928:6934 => 0.1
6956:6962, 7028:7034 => 0.1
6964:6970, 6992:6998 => 0.0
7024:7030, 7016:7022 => -0.1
